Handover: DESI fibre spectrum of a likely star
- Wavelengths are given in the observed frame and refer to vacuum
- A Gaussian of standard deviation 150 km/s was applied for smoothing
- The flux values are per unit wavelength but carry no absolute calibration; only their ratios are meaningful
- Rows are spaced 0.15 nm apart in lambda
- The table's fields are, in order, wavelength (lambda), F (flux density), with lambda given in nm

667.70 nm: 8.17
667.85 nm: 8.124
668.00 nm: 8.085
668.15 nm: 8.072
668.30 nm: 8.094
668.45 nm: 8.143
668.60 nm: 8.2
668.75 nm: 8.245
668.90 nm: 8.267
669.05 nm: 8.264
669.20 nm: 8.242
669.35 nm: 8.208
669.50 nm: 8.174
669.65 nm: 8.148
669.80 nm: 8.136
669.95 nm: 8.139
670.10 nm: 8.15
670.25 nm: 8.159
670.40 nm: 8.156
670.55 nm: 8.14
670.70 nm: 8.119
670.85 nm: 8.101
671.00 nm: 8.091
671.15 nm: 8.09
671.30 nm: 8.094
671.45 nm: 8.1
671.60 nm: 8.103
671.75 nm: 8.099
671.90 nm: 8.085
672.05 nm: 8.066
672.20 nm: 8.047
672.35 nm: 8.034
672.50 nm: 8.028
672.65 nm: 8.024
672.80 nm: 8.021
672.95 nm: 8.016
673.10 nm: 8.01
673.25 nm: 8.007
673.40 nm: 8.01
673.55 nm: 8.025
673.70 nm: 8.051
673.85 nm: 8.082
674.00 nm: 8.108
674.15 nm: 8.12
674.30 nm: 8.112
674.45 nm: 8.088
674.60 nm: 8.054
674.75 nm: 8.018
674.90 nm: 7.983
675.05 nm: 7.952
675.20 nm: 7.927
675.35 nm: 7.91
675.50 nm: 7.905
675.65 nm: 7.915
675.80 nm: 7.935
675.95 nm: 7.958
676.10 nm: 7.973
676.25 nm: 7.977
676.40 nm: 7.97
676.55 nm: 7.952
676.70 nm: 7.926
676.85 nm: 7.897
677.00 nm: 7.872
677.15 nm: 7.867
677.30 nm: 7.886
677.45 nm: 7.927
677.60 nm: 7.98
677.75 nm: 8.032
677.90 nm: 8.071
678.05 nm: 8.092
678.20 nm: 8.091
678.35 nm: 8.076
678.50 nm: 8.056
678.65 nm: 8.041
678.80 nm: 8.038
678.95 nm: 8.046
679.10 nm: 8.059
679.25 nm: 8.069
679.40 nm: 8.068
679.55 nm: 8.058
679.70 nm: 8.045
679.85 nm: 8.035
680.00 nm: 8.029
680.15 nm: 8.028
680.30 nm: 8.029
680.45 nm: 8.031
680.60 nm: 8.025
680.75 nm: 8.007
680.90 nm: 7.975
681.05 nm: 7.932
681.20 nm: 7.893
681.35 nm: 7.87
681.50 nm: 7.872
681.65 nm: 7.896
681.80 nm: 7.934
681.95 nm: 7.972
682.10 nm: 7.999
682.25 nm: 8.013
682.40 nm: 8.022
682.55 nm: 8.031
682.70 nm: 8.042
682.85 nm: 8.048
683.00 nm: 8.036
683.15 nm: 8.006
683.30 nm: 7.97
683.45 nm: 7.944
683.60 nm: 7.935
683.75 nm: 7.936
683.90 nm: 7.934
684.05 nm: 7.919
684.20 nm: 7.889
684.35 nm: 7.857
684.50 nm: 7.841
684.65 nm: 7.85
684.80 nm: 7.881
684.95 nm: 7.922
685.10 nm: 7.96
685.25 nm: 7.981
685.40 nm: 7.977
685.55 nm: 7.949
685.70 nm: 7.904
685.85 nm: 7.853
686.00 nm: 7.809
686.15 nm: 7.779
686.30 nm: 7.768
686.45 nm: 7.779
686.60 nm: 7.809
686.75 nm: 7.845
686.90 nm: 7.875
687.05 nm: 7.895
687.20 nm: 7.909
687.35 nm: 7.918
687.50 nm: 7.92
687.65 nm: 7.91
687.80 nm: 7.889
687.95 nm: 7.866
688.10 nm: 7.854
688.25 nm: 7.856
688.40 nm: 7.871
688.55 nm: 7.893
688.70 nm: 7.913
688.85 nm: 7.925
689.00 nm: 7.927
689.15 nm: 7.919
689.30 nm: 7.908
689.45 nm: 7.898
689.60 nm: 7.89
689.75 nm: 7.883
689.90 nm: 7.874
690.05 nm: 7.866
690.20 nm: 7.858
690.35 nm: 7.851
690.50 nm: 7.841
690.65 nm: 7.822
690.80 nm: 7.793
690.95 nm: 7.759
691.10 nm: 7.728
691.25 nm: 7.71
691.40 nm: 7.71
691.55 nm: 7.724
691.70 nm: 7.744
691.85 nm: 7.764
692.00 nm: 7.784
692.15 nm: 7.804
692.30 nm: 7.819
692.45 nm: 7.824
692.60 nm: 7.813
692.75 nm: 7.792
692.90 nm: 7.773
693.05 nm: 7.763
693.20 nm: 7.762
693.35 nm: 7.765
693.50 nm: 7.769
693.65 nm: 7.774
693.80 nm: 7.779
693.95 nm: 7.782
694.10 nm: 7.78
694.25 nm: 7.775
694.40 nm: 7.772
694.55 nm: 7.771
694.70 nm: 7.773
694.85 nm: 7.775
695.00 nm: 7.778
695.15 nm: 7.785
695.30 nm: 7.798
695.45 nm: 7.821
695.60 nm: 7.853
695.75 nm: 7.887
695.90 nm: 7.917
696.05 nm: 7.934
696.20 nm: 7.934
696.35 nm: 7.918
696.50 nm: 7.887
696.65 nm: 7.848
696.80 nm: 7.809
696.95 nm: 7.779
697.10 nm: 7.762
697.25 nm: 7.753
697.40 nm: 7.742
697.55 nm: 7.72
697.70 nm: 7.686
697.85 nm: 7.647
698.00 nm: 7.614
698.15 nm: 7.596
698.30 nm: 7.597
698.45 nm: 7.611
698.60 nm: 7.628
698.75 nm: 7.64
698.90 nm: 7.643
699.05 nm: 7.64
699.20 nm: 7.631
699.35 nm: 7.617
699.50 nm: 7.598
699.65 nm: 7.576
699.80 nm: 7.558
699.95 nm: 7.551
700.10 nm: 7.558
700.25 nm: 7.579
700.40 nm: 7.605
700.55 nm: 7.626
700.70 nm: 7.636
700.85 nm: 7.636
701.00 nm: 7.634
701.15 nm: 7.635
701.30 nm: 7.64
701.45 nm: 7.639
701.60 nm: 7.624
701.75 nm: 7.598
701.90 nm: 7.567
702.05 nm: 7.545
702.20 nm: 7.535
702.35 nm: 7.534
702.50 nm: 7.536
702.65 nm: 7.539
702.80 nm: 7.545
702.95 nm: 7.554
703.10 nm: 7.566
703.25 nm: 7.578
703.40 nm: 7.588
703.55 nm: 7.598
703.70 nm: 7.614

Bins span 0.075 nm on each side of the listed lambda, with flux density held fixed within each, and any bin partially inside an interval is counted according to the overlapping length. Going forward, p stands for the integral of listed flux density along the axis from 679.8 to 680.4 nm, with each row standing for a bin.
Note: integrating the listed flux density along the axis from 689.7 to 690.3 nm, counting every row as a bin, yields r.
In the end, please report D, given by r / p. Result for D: 0.98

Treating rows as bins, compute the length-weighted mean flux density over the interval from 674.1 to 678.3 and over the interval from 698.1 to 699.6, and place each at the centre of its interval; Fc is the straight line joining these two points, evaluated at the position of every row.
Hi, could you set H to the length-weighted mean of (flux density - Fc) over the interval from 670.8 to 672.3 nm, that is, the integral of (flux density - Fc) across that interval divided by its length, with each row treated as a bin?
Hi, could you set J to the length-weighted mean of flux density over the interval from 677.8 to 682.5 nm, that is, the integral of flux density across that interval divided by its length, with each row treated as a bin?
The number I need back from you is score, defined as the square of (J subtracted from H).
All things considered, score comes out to 63.6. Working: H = 0.035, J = 8.01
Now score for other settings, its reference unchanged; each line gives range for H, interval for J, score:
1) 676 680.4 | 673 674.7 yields 64.0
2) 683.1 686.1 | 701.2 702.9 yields 56.3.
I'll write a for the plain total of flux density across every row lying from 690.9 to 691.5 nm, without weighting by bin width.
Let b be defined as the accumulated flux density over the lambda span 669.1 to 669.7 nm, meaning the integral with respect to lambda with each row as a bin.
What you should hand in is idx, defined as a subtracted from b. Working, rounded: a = 30.9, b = 4.92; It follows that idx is -26.0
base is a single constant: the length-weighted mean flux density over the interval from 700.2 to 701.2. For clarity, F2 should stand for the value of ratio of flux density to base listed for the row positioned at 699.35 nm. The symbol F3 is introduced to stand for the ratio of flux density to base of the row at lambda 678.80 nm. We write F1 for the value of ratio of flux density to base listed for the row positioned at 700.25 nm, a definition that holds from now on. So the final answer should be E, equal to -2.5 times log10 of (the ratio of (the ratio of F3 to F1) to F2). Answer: -0.065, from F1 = 0.99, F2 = 1.00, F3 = 1.05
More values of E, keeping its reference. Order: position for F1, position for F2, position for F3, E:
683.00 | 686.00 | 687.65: 0.043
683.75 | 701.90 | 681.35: 0.001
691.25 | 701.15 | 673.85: -0.049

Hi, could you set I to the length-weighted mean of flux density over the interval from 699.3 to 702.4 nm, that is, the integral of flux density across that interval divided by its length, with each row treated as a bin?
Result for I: 7.6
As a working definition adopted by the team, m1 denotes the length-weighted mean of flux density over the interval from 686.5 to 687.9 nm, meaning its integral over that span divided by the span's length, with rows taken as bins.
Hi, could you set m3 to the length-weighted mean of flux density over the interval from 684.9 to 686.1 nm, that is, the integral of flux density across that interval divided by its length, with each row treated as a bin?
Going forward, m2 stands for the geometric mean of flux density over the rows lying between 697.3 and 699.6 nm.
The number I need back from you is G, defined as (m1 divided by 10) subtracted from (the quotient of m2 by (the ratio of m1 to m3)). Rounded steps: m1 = 7.88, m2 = 7.64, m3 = 7.92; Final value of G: 6.9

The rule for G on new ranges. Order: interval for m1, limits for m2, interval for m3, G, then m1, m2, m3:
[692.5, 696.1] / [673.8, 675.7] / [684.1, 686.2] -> 7.3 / 7.80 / 8.01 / 7.89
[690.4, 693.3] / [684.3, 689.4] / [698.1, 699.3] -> 7.0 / 7.78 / 7.88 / 7.62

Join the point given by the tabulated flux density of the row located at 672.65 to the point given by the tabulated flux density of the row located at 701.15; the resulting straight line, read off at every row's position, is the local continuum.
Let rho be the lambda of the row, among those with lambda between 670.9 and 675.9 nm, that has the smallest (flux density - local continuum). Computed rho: 675.50 nm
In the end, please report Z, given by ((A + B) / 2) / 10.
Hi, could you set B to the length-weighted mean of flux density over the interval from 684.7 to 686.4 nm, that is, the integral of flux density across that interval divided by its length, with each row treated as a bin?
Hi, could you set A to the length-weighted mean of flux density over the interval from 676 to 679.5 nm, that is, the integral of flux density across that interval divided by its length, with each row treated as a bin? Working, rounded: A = 8.0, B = 7.89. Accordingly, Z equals 0.794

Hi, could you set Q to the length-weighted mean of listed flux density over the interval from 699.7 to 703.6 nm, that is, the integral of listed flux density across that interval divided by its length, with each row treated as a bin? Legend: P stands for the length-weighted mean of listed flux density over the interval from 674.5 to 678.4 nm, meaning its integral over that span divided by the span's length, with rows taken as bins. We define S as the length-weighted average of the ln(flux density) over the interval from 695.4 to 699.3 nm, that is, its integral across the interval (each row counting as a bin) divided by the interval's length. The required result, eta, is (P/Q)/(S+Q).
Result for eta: 0.109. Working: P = 8.0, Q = 7.58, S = 2.05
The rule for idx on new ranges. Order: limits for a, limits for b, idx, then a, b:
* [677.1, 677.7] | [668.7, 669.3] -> -26.7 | 31.7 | 4.95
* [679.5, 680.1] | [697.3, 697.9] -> -27.5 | 32.2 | 4.62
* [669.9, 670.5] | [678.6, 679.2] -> -27.8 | 32.6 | 4.83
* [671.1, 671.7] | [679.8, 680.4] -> -27.6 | 32.4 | 4.82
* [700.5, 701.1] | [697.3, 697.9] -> -25.9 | 30.5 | 4.62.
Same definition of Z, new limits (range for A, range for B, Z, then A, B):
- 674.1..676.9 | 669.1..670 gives 0.808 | 8.0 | 8.18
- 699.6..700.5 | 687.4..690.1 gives 0.773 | 7.6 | 7.89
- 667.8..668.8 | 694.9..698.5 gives 0.796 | 8.1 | 7.78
